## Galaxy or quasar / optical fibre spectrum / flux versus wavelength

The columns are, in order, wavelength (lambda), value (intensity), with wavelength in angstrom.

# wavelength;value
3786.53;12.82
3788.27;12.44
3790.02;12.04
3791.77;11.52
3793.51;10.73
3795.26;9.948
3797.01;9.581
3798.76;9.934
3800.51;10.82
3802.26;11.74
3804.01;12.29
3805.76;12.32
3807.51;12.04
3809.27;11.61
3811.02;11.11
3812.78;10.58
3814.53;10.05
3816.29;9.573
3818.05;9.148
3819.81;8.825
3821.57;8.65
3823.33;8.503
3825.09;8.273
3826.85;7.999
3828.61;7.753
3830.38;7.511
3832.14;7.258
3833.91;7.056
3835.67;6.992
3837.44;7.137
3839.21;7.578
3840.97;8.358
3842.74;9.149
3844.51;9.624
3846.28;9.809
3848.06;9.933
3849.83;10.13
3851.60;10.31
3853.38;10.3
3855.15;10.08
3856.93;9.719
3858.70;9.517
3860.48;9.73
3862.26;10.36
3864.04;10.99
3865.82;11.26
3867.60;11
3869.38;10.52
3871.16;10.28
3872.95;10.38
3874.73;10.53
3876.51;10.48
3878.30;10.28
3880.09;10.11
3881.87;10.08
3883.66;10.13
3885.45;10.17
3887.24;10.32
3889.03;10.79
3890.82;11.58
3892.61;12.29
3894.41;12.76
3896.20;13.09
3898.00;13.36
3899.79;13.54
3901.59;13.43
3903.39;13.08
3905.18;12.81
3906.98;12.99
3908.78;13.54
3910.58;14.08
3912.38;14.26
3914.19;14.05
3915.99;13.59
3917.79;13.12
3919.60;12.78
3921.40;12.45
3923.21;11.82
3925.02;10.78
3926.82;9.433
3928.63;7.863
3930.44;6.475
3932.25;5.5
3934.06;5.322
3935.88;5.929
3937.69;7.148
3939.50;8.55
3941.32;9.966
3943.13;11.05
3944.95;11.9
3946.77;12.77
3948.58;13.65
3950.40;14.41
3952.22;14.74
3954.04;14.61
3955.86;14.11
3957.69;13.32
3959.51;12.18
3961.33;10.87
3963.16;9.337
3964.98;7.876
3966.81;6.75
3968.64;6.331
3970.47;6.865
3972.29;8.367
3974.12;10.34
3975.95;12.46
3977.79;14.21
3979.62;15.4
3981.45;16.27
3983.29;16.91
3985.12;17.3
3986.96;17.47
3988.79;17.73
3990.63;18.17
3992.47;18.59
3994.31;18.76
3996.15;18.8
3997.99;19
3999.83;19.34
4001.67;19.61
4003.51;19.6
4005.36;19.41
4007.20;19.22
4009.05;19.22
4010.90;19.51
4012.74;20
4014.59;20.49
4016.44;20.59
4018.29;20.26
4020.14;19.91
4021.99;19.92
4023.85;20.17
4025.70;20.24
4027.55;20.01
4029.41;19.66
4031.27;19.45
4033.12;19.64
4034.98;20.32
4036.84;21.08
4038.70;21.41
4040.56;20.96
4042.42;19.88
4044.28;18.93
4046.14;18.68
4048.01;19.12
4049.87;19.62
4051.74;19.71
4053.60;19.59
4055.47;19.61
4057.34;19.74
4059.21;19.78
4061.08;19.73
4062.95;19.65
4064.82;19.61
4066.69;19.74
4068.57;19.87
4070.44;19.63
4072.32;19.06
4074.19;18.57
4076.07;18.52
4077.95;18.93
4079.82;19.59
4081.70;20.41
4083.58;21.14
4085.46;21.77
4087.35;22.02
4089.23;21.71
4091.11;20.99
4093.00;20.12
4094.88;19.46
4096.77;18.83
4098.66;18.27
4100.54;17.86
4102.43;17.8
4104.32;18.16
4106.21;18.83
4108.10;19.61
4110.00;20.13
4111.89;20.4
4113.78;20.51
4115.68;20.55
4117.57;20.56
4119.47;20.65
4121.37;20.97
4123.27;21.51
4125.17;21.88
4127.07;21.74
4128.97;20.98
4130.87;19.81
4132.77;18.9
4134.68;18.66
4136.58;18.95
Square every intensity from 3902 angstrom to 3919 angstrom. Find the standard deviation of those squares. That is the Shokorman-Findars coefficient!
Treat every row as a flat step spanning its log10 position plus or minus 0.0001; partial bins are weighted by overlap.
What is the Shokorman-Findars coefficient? 14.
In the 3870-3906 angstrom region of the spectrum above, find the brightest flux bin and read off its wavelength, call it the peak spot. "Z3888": 3899.79 angstrom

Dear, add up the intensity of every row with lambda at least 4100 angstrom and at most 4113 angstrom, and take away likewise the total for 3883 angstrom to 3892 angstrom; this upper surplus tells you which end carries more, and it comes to 80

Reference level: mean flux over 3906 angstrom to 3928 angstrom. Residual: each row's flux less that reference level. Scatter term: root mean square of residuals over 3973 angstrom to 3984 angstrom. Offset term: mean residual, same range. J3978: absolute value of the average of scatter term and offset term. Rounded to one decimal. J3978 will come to 2.1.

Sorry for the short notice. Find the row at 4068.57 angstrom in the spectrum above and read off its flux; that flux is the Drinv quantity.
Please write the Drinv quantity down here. 19.87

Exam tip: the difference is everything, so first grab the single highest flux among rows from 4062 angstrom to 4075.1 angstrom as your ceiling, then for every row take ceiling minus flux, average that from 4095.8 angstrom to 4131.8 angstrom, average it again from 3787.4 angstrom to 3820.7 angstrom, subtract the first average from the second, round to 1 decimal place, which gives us 9.1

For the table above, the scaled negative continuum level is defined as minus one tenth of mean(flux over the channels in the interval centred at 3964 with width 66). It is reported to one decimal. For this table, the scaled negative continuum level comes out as -1.2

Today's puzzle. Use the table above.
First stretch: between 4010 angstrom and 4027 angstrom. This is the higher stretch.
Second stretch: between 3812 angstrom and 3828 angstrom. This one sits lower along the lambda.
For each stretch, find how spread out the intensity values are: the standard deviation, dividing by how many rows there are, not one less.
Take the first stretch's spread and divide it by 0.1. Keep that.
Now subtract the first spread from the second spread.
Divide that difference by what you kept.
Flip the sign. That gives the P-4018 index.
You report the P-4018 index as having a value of -0.160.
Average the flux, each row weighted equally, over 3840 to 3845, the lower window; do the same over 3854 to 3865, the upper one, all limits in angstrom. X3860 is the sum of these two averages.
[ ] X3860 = 19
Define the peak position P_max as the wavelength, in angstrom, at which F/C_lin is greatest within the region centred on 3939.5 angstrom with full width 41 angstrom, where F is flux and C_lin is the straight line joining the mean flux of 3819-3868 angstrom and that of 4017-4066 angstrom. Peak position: 3952.22 angstrom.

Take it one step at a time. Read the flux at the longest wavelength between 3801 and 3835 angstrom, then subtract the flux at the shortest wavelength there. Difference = -4.7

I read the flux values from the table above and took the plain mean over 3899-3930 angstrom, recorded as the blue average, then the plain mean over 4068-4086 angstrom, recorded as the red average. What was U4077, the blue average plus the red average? 32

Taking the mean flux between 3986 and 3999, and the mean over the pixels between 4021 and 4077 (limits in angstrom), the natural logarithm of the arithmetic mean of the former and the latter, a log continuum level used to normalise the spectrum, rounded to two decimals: 2.95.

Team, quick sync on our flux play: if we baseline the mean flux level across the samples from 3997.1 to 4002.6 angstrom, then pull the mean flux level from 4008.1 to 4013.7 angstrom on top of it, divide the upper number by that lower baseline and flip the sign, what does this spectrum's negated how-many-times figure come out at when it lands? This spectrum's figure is -1.0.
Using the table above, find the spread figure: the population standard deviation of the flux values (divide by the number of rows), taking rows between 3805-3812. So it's 0.46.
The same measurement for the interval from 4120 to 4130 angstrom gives 0.38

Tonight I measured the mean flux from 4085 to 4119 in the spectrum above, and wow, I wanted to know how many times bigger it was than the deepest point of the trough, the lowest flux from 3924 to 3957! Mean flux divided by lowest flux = 3.7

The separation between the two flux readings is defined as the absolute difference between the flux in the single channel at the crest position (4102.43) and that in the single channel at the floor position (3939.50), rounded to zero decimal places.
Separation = 9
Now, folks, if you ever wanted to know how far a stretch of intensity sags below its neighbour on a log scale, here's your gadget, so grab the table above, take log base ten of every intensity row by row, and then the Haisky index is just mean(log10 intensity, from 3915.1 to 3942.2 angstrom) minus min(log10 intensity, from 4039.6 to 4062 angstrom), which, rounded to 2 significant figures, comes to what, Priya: -0.32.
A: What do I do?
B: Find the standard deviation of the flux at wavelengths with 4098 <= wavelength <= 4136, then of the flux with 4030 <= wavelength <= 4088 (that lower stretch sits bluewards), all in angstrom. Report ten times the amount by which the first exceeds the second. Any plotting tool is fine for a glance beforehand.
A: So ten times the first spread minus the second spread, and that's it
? 4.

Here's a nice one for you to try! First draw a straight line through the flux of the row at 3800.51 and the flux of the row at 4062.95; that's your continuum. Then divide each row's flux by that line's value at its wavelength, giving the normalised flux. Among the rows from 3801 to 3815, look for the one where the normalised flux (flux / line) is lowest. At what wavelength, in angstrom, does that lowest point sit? 3814.53 angstrom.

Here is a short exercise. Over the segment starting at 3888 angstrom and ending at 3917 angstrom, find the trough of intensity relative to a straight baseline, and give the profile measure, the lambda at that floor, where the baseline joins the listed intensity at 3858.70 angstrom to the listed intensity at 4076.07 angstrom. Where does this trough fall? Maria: 3889.03 angstrom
